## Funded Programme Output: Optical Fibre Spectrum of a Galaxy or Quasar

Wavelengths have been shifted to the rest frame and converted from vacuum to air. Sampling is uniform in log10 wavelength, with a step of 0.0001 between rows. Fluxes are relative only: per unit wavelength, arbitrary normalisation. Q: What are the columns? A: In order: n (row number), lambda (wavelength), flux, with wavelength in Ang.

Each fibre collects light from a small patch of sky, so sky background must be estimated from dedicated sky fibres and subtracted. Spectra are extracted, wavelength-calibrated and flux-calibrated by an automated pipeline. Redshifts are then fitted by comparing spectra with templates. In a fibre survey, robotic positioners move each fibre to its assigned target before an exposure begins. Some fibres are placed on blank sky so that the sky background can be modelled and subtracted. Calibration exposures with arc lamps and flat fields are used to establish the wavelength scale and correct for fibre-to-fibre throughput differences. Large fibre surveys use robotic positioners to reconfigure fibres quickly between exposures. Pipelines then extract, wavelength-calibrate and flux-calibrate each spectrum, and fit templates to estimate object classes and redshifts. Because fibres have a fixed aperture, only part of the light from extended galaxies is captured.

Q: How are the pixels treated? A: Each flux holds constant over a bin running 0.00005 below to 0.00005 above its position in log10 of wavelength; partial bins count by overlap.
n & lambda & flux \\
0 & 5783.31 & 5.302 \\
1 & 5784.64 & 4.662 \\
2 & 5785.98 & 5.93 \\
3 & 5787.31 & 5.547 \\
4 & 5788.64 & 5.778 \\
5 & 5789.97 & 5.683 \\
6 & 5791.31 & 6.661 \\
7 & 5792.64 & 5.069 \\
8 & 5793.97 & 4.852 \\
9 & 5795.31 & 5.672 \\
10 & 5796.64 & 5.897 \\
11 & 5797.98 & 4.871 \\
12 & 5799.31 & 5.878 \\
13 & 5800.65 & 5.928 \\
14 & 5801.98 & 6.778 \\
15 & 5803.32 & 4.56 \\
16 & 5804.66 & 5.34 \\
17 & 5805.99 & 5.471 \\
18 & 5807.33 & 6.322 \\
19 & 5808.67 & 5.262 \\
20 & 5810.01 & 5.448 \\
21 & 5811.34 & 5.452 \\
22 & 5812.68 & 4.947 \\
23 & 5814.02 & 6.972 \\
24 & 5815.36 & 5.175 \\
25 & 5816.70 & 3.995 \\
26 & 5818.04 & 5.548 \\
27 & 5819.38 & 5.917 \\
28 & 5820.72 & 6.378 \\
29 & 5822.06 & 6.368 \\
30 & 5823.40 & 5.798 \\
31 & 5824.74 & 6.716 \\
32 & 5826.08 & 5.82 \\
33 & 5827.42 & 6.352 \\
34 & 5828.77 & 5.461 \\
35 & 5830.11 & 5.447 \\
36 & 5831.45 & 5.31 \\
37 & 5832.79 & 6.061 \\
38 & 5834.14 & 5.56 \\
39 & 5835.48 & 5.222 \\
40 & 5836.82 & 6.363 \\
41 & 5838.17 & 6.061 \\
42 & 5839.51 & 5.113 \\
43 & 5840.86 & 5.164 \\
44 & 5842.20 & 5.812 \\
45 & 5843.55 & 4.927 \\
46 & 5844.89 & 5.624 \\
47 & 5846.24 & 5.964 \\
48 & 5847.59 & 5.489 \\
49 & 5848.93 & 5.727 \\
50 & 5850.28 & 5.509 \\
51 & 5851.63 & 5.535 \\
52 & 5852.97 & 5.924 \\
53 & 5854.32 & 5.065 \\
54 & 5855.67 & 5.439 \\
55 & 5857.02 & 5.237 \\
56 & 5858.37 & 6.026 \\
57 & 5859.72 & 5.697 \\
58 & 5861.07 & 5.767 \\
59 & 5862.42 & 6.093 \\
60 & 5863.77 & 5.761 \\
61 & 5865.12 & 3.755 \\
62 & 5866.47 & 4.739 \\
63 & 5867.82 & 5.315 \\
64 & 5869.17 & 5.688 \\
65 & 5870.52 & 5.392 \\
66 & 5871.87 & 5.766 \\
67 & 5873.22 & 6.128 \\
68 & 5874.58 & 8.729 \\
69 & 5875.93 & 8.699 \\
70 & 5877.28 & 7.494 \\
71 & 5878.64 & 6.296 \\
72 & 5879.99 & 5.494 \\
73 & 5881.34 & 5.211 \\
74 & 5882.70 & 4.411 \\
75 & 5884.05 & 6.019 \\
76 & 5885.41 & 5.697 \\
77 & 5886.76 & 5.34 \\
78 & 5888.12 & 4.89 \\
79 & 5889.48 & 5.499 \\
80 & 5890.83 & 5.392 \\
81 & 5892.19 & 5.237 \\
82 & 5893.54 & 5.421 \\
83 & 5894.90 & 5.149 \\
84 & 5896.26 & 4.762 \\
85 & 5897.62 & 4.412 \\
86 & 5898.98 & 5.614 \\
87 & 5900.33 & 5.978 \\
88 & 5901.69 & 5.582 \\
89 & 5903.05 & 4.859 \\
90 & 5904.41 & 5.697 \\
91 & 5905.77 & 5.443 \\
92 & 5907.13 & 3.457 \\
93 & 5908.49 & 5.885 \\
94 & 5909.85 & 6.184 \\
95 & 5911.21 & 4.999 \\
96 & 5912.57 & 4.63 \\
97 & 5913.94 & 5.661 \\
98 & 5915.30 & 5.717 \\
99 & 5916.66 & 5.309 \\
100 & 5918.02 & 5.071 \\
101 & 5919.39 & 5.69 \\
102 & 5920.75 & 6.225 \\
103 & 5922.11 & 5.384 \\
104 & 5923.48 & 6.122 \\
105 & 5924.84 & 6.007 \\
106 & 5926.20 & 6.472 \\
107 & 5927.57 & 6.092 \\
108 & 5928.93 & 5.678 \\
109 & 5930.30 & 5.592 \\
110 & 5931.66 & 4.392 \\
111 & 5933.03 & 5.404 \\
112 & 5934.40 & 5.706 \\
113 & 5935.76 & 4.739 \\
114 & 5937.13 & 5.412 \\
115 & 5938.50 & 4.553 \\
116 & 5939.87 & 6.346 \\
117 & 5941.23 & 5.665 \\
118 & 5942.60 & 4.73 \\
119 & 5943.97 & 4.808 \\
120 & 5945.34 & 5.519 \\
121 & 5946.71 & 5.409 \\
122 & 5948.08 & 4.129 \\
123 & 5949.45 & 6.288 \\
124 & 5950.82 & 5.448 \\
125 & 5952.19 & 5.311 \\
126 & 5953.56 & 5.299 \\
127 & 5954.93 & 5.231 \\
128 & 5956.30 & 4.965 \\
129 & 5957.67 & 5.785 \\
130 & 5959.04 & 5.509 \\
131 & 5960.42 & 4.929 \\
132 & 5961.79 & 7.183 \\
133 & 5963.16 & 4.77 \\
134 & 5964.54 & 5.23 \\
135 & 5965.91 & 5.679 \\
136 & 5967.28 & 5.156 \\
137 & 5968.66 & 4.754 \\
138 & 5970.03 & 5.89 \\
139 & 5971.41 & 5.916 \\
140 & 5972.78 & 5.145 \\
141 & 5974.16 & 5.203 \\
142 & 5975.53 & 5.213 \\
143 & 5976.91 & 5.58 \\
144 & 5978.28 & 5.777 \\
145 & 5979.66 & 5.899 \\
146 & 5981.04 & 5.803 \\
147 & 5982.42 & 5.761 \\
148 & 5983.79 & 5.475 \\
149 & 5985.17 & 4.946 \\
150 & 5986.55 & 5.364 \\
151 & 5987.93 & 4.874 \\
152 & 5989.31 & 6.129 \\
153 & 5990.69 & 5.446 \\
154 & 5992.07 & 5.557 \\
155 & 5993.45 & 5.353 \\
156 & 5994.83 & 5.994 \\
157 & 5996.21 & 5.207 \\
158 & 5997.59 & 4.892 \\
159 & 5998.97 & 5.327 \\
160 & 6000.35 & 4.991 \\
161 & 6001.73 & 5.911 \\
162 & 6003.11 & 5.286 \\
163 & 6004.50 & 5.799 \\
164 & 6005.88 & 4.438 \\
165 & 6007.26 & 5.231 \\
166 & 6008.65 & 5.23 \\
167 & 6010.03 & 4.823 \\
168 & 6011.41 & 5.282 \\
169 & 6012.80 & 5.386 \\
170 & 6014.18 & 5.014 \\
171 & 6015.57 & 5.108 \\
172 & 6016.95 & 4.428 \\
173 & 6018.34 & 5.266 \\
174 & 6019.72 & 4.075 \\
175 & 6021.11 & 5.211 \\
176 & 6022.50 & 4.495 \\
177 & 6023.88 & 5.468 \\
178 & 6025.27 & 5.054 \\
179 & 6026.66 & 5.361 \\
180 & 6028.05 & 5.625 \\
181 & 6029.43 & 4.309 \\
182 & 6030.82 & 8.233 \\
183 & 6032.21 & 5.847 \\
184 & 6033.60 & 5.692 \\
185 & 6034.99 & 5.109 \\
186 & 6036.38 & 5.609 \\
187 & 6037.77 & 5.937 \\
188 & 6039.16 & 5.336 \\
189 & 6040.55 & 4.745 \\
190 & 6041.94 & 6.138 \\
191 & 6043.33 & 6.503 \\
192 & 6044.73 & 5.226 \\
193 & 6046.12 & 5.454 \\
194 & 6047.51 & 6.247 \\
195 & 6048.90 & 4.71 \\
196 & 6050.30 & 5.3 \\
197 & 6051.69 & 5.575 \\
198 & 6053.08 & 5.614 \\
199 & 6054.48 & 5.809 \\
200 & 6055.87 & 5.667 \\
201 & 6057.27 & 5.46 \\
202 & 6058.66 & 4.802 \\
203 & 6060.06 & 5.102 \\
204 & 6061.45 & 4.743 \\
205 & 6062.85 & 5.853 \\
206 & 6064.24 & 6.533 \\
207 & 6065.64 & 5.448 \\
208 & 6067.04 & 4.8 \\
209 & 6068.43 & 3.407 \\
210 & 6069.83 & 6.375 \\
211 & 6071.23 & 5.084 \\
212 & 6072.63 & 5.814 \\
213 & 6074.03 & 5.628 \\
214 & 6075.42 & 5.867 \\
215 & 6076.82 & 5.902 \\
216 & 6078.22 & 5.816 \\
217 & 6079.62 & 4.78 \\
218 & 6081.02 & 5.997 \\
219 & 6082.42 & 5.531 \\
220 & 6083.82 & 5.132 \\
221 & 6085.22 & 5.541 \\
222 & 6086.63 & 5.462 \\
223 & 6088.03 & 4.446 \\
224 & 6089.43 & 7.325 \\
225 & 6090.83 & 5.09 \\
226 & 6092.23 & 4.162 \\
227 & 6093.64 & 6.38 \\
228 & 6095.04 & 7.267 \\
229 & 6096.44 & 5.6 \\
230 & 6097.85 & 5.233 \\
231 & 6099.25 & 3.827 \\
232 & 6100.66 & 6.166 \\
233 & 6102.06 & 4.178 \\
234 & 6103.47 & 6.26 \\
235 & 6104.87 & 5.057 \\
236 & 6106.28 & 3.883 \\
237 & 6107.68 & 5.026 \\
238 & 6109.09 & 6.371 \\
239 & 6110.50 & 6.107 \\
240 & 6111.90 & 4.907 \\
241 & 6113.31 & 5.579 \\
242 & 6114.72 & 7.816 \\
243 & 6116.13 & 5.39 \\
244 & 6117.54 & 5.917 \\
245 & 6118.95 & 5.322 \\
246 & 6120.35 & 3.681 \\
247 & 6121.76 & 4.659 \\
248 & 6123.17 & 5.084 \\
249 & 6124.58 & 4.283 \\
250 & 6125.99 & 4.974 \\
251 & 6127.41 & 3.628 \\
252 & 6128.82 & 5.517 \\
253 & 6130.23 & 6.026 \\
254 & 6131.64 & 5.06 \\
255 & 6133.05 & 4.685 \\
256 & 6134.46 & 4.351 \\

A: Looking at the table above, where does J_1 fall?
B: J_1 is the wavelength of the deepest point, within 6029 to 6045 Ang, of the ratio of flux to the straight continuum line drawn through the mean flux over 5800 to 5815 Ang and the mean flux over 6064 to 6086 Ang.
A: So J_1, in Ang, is 6029.43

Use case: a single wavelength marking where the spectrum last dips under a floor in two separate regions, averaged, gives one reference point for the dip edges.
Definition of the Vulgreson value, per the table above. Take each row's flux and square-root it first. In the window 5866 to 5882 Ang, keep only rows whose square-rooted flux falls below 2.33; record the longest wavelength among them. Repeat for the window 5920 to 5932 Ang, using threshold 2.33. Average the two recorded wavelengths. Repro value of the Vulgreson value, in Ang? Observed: 5906.5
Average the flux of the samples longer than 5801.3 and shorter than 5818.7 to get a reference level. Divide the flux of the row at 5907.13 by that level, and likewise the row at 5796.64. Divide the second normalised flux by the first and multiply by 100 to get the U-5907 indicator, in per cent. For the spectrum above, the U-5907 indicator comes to 171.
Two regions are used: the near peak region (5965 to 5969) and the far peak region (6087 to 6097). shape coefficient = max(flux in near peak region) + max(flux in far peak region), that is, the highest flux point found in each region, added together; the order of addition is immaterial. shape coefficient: 13.0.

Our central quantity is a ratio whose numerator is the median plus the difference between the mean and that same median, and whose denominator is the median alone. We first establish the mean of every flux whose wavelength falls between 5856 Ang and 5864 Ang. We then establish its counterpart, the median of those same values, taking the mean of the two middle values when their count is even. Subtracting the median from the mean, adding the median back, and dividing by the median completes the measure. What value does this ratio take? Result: 1.00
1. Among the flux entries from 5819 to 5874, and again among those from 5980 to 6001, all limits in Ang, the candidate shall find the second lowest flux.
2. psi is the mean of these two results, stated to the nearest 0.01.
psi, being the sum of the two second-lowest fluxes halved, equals 4.82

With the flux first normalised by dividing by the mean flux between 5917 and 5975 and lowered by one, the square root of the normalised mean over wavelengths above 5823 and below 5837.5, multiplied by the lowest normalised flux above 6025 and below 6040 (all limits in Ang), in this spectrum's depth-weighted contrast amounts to -0.055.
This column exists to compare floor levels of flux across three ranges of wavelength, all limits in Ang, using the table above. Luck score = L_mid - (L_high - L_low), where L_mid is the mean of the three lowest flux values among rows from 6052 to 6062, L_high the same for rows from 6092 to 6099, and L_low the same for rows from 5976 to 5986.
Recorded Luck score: 5.2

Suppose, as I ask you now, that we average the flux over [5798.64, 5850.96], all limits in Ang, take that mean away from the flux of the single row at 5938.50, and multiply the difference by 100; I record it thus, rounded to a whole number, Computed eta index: -112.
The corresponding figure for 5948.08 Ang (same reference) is -154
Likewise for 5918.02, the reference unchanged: -60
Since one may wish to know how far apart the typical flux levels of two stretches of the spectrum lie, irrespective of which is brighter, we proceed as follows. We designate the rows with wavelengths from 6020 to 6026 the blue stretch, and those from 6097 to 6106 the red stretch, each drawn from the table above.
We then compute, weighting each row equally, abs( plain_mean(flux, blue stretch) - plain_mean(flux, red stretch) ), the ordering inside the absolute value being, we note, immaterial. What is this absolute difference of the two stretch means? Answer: 0.1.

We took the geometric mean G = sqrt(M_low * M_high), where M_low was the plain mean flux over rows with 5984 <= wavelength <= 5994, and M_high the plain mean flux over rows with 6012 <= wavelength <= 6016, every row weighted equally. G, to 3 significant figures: 5.27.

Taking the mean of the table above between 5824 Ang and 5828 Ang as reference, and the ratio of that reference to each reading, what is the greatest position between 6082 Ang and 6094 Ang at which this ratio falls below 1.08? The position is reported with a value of 6093.64 Ang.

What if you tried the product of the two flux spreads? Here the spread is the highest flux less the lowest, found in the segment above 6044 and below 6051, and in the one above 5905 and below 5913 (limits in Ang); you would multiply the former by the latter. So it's 4.2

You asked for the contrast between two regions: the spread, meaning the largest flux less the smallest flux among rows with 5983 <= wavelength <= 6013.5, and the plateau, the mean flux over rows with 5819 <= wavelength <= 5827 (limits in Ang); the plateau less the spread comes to 4.5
